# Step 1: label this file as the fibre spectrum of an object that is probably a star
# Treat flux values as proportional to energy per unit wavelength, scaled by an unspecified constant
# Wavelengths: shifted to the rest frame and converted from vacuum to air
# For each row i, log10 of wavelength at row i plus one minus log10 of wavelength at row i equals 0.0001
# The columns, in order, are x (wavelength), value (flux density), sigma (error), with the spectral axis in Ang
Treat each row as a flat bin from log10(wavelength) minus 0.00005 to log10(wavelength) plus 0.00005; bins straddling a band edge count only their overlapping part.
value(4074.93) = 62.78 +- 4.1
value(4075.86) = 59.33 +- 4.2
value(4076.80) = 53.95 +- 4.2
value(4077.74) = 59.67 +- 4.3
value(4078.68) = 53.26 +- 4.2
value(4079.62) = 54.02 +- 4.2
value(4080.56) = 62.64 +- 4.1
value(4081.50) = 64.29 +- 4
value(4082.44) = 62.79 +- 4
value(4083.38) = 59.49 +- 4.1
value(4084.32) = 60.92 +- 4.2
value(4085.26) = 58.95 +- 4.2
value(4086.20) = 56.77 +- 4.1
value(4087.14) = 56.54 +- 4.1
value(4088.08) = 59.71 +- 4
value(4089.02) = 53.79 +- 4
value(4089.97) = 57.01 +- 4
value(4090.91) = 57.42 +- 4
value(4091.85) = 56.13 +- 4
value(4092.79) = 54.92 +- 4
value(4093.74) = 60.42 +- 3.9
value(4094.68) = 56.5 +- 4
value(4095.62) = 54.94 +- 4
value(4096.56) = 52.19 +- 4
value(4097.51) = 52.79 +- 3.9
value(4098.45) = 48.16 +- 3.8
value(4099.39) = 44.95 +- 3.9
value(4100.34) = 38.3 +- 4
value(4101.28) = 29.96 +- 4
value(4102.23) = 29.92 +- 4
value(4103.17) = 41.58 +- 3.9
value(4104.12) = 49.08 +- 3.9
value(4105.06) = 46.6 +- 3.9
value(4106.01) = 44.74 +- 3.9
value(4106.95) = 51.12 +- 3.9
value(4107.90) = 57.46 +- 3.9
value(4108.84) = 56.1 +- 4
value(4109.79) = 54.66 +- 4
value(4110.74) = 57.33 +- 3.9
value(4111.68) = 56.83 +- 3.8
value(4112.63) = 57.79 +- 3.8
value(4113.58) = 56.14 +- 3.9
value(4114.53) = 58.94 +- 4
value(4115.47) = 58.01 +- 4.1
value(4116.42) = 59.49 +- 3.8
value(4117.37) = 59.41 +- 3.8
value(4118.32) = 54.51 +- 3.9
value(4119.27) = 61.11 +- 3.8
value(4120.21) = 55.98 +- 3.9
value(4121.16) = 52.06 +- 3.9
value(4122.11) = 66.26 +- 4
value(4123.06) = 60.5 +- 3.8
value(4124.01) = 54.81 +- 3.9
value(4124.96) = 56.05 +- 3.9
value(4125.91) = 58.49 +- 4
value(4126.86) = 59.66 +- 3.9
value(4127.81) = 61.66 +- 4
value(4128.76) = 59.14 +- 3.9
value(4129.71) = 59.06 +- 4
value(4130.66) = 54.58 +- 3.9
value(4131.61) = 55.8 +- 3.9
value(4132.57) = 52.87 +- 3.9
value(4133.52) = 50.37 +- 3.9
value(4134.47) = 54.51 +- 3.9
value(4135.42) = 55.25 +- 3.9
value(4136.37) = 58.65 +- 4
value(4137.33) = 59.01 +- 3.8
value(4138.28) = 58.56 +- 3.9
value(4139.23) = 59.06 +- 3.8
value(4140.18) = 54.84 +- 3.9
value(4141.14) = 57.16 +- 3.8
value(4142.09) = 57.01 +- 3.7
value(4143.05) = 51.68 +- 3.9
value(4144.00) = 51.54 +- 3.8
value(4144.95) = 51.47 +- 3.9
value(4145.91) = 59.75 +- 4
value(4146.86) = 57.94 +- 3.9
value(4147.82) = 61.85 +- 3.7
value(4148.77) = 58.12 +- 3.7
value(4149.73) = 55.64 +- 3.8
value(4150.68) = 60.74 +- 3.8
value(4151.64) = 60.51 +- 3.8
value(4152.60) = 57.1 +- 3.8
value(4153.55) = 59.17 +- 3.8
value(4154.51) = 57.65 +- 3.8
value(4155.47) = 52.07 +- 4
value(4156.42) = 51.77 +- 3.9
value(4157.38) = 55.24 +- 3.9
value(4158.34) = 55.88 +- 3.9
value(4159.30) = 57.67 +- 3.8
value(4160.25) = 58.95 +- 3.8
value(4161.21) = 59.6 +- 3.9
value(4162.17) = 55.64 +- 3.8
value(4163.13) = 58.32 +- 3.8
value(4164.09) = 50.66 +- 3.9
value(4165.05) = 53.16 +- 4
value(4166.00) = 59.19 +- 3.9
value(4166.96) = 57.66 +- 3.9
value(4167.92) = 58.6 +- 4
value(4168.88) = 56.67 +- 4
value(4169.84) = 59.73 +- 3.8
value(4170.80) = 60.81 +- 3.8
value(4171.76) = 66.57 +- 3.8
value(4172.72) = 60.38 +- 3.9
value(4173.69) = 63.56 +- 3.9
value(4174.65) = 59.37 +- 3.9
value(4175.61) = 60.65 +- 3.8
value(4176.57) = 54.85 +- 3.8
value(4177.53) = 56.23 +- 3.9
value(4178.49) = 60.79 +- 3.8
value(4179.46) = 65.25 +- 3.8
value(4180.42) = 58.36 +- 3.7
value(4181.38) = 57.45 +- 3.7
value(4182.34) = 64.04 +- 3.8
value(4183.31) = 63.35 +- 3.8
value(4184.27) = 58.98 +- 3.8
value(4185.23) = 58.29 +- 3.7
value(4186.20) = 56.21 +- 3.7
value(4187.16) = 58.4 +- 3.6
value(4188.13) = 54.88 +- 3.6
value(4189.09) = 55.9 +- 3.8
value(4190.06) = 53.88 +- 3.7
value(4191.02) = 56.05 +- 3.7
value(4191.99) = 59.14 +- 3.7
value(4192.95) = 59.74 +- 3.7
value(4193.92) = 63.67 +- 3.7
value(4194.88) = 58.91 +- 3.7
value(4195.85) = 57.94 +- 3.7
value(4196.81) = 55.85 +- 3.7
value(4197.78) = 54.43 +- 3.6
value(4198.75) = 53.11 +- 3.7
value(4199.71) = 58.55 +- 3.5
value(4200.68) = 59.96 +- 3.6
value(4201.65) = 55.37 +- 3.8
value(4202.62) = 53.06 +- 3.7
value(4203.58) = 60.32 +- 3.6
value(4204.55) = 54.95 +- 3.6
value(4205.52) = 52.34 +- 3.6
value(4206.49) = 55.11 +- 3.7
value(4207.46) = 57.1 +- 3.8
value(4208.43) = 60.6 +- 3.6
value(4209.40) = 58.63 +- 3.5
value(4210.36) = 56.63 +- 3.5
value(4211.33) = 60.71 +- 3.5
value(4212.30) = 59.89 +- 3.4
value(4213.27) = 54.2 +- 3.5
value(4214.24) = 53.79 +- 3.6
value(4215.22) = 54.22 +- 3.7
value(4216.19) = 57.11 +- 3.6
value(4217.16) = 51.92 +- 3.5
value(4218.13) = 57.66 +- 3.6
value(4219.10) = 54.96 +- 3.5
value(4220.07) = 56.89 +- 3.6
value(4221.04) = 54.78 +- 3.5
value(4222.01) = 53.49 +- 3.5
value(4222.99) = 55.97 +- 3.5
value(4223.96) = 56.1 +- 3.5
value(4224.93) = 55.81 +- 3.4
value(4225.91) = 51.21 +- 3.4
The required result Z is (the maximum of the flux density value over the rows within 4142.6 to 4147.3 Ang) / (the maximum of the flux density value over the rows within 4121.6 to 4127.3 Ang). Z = 0.90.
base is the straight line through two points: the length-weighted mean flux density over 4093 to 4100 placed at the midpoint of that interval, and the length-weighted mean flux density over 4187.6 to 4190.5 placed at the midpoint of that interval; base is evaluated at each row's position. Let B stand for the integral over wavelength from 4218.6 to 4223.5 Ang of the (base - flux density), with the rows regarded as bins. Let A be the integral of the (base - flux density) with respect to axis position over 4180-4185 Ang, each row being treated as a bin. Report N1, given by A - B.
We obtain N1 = -30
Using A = -28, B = 1.8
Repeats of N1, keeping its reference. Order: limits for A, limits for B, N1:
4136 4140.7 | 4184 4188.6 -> -9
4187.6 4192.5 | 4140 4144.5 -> -3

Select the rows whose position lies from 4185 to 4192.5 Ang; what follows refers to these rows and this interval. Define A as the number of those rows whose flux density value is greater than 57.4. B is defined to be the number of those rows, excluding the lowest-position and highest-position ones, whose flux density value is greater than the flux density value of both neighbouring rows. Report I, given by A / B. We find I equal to 1.5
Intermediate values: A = 3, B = 2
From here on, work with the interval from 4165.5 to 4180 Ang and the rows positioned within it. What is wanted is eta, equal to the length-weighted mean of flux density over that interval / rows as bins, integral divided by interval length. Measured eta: 60.0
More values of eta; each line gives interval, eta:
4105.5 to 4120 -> 56.2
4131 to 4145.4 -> 55.2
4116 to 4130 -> 58.5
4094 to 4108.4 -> 46.8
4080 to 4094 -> 58.7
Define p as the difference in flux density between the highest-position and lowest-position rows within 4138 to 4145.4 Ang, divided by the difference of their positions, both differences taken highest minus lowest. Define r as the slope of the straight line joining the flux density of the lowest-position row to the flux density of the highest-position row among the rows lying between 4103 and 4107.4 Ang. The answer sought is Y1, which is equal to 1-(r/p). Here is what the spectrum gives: 3.4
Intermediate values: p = -1.1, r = 2.5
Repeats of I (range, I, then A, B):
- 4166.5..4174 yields 3.5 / 7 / 2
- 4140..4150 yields 1.3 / 4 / 3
